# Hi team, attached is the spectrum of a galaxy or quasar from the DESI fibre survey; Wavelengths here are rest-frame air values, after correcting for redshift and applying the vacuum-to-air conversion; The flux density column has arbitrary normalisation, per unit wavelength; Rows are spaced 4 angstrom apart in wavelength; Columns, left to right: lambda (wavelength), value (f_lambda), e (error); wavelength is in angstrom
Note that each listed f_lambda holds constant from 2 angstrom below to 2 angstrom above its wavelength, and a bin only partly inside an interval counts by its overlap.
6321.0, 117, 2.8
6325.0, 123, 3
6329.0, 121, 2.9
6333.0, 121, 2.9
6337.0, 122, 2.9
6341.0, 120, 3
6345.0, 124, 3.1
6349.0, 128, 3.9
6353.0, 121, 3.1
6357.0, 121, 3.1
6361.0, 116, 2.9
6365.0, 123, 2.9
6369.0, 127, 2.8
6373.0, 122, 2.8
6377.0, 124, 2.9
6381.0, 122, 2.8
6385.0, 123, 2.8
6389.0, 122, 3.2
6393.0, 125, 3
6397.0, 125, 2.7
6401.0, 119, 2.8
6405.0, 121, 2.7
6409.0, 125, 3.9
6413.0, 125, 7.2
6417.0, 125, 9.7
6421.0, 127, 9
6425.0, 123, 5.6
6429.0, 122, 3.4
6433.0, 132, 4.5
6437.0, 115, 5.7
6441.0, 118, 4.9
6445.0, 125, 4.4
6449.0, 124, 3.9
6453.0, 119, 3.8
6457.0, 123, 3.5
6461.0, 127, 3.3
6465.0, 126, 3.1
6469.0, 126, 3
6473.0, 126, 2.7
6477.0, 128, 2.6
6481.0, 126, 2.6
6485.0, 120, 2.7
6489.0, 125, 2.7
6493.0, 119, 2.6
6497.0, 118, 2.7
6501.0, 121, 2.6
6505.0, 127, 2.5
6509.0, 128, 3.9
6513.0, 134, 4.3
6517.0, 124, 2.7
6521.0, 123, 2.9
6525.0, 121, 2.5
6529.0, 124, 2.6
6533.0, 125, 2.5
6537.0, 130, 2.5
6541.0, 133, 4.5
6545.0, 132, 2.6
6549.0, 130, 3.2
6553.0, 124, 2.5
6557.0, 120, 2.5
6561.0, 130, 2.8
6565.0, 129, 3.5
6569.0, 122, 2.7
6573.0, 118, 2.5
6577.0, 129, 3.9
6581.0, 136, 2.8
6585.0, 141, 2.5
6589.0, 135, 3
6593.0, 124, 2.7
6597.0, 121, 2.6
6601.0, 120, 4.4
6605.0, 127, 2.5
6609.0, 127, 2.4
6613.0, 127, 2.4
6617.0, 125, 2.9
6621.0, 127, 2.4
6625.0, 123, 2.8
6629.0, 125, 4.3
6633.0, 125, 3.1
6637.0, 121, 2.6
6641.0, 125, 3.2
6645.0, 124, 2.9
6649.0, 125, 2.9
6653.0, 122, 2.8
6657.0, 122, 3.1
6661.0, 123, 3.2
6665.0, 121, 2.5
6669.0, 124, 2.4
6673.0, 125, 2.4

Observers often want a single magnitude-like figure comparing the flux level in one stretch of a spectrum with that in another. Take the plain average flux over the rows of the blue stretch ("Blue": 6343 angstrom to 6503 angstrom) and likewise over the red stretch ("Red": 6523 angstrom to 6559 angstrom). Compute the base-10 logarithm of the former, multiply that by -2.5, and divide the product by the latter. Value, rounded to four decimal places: -0.0413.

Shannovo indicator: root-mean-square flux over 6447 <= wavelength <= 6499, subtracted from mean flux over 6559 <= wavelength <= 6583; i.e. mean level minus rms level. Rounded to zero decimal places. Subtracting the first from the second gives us 4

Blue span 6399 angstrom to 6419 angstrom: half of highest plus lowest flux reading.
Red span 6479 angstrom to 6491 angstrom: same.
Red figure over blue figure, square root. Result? 1.004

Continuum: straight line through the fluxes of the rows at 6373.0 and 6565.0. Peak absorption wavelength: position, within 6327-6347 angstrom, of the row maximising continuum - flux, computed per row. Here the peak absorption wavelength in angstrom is 6341.0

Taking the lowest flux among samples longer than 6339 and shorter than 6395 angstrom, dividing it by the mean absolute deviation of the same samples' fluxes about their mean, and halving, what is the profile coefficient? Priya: 27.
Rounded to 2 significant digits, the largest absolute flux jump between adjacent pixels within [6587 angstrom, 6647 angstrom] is 11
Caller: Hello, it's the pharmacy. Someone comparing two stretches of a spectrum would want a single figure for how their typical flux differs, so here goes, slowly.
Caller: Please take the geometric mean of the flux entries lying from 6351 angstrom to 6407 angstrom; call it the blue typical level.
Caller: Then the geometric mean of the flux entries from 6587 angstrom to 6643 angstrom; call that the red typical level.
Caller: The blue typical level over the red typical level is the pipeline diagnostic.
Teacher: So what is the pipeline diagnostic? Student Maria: 0.98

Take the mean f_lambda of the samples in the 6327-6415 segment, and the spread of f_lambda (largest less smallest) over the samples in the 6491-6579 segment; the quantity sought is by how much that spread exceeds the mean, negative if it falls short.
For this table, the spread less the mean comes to -107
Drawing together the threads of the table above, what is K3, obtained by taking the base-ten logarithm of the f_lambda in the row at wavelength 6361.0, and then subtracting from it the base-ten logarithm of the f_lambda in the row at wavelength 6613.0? -0.039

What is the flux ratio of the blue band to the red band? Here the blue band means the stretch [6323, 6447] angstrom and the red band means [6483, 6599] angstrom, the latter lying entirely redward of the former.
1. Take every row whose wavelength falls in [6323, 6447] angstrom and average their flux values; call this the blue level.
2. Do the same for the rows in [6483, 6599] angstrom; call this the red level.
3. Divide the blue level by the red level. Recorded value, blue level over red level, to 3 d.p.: 0.972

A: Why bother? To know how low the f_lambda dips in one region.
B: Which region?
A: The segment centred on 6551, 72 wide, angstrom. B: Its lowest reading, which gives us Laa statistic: 118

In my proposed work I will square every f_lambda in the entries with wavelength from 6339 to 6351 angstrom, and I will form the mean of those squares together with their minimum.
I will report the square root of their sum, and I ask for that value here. 173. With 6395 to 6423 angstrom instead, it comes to 172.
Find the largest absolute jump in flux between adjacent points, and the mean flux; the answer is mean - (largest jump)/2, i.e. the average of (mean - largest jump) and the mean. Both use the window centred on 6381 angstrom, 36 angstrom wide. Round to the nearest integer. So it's 121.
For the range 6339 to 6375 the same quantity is 119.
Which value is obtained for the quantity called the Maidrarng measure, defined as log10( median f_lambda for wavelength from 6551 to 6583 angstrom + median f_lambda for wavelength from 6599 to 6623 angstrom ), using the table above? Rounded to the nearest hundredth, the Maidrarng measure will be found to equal 2.40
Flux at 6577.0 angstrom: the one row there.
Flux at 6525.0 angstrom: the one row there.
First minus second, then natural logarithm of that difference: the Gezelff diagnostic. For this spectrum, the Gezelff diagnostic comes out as 2.08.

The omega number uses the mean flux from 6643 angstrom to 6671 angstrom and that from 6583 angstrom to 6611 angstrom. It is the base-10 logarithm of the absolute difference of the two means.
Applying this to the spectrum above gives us 0.69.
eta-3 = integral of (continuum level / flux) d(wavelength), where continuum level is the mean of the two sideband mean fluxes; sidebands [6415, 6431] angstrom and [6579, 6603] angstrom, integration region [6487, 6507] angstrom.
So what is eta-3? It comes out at 20.82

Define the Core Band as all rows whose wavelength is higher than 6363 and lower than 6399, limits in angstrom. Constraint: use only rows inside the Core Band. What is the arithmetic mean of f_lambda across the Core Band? 124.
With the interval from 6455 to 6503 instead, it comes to 124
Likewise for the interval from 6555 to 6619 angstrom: 127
